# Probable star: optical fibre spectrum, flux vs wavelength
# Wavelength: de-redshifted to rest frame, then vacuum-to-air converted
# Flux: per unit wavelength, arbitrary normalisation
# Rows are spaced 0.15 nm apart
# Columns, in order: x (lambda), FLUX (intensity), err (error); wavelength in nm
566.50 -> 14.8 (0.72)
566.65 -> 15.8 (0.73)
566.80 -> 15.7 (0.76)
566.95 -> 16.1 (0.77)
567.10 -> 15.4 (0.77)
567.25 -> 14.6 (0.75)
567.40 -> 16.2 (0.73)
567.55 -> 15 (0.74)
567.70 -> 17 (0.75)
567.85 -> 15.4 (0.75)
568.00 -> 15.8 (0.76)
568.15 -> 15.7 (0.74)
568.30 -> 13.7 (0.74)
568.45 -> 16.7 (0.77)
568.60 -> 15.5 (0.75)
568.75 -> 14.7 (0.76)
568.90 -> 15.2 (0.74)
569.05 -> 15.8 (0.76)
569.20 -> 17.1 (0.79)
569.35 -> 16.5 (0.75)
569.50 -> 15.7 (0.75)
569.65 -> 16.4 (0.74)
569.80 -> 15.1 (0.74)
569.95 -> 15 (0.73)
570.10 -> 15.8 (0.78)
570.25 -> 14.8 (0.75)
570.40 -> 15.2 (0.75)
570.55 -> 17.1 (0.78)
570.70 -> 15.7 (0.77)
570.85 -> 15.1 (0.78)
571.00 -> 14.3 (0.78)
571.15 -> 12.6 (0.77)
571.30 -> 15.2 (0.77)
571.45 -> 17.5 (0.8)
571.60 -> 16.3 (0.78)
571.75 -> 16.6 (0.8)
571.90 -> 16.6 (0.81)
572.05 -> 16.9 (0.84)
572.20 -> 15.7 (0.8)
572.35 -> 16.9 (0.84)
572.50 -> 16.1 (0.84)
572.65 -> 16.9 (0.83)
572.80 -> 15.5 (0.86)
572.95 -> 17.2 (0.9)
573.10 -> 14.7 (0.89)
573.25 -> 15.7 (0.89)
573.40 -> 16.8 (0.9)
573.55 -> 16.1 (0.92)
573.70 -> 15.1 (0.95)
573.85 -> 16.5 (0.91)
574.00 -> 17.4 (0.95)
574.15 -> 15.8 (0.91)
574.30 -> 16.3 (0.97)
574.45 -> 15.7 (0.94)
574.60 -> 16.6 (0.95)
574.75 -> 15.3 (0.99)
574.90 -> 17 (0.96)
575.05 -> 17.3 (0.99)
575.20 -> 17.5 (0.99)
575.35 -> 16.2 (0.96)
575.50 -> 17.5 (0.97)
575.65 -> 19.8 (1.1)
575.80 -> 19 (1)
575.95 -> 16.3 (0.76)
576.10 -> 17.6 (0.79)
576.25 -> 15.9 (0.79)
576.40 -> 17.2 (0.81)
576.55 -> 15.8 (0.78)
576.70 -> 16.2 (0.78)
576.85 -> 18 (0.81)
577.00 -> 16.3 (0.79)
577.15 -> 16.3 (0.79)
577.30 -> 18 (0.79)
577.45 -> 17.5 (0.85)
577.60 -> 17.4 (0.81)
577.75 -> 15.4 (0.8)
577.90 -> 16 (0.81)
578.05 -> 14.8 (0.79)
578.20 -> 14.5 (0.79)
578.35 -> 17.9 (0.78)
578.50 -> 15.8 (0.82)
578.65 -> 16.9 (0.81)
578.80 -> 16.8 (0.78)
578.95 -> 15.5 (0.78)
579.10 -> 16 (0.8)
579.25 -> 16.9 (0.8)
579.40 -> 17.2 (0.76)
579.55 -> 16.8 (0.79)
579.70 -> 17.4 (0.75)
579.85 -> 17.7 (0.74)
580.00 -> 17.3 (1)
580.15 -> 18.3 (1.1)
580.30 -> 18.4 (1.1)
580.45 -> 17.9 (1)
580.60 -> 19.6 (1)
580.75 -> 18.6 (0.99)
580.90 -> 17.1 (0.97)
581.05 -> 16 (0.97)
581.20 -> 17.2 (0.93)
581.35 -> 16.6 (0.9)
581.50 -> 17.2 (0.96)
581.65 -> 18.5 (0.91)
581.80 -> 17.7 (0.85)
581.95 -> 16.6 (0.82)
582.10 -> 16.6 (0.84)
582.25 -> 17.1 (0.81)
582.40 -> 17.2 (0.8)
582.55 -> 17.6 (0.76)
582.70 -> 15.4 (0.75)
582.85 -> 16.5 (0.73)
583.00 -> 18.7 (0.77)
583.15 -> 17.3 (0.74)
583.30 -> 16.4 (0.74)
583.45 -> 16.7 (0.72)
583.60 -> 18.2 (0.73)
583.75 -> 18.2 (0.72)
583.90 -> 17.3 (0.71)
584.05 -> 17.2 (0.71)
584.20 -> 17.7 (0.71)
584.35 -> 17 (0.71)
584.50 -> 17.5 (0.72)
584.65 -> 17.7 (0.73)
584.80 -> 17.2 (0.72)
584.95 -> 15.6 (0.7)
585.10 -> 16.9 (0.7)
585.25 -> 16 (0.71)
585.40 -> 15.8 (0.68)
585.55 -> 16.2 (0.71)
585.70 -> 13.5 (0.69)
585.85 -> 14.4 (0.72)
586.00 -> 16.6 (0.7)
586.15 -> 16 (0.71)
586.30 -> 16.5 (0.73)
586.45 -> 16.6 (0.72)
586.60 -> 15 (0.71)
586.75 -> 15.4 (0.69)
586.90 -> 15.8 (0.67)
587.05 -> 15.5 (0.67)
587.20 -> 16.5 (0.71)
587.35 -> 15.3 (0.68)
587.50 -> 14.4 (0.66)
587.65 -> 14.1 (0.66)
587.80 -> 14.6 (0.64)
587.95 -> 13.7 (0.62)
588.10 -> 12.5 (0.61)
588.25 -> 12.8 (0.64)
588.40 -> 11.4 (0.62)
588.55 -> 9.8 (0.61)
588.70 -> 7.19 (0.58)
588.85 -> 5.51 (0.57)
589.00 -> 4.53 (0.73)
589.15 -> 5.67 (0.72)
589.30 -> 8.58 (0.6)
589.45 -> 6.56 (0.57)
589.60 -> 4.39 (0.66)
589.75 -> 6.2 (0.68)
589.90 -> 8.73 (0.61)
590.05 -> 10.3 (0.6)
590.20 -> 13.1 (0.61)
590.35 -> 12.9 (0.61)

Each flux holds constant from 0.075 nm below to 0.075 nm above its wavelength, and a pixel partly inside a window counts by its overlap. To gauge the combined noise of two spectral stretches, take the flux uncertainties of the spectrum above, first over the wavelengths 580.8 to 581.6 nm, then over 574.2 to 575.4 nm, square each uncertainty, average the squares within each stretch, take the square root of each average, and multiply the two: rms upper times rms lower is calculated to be 0.9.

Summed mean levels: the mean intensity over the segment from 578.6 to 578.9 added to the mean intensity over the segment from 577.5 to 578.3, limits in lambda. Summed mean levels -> 32.5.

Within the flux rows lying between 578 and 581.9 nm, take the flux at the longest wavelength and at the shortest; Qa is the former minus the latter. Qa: 2.9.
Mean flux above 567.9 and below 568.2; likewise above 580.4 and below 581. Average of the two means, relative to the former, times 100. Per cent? 108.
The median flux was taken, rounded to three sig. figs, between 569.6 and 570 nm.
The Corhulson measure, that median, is 15.1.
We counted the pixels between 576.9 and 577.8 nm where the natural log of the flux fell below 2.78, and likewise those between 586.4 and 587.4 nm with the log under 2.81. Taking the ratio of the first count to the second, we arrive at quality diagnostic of 0.1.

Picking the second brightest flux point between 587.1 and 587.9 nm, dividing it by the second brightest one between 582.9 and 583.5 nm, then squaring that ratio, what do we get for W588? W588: 0.78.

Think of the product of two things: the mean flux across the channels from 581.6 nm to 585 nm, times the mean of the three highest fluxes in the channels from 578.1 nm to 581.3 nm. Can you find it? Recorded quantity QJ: 325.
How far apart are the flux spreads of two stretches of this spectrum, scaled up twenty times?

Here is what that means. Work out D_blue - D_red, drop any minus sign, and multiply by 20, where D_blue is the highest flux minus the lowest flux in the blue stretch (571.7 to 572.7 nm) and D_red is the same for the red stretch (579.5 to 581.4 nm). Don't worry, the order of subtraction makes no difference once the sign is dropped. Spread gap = 48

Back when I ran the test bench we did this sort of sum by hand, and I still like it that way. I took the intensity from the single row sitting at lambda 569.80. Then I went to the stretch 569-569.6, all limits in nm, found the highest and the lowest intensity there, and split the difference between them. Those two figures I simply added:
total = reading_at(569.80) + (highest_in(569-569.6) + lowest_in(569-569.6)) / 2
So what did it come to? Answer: 31.5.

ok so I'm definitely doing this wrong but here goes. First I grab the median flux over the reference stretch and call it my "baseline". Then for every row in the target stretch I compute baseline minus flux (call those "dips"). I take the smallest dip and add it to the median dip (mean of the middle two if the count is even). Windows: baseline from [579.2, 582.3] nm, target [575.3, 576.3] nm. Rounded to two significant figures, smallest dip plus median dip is -2.9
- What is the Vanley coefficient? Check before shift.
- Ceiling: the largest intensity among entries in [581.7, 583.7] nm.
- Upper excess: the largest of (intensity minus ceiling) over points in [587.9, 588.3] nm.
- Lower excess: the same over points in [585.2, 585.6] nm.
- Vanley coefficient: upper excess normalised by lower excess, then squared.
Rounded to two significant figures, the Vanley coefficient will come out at 4.0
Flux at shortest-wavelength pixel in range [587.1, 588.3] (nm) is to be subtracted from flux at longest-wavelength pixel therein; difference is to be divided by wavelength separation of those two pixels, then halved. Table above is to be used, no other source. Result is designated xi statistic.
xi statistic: -1.8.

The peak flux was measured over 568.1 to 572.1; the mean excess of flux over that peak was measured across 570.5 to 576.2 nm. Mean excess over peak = -1.1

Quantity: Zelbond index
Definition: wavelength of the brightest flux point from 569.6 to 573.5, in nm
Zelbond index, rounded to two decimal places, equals 571.45 nm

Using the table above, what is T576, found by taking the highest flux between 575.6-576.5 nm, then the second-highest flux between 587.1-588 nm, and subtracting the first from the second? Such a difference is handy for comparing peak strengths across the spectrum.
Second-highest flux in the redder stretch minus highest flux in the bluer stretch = -4.5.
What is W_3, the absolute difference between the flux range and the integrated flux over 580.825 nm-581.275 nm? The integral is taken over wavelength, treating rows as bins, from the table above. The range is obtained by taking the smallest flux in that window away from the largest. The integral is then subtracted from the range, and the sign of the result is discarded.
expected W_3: 6.3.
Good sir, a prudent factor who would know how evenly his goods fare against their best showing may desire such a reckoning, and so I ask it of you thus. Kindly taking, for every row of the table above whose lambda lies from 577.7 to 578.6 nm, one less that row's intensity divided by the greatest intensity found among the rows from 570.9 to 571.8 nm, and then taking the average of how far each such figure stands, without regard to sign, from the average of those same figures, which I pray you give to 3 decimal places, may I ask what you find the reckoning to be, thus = 0.048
